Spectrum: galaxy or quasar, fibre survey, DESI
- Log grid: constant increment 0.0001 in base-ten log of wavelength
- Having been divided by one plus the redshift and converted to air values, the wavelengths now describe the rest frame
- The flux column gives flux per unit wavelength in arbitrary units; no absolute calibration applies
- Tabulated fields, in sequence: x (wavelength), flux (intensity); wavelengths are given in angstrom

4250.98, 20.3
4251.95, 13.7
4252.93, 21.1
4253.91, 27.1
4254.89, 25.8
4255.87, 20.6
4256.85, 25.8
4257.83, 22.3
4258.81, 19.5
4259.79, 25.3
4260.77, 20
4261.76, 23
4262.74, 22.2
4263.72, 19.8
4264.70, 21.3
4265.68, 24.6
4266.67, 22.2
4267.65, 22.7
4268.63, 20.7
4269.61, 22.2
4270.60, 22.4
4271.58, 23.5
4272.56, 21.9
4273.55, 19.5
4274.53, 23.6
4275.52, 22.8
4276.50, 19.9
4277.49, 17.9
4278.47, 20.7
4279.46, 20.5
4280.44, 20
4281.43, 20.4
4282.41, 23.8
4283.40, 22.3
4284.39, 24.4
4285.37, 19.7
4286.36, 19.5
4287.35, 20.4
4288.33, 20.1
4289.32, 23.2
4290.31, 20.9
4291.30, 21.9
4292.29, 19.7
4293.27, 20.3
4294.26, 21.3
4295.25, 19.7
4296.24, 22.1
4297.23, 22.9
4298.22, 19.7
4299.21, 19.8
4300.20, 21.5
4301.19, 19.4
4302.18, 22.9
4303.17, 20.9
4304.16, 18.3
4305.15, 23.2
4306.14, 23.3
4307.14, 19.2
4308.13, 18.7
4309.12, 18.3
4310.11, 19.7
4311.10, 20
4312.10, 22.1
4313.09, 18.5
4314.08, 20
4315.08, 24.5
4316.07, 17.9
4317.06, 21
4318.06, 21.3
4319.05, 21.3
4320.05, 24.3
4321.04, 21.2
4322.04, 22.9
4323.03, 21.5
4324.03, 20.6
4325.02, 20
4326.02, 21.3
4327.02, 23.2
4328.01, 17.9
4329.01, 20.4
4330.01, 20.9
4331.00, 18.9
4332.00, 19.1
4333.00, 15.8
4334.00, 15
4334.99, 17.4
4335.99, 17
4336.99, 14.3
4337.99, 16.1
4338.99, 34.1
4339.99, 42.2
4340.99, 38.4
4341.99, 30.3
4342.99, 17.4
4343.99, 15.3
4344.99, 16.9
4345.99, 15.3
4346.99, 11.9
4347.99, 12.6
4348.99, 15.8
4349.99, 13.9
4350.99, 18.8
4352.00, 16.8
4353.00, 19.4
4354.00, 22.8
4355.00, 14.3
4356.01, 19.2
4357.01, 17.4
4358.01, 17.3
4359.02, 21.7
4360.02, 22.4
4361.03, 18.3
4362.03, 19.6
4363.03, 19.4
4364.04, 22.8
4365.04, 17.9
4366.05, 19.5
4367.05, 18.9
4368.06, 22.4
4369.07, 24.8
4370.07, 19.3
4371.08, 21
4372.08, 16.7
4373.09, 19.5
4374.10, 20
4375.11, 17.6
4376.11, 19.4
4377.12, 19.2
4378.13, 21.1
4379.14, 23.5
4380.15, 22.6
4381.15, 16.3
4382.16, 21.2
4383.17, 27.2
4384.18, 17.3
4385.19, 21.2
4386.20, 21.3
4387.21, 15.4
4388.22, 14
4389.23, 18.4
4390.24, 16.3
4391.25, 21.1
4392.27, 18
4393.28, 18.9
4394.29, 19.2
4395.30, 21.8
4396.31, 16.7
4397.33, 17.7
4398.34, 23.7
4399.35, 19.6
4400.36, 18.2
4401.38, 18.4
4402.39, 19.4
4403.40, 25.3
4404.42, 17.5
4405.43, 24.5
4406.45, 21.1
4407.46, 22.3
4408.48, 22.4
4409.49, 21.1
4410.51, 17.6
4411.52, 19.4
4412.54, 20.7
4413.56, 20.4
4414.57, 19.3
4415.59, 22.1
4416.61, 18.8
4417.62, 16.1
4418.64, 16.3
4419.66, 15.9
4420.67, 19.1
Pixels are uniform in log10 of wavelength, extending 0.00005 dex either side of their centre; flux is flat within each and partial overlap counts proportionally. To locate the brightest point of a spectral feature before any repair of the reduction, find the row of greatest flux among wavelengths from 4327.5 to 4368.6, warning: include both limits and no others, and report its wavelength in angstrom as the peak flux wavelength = 4339.99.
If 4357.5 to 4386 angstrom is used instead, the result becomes 4383.17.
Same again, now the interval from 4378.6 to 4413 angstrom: 4383.17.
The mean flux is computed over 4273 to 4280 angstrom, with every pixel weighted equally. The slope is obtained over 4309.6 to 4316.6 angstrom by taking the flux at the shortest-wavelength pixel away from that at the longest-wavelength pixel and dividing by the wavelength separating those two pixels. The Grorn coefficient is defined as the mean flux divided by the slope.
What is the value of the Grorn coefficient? -69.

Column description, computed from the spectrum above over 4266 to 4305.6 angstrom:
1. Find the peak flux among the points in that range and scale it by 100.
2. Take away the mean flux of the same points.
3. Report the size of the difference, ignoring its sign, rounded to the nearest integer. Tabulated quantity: 2419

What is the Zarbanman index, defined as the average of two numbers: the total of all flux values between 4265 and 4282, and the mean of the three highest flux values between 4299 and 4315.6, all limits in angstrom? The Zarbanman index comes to 195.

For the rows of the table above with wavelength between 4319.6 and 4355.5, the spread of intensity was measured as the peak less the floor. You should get 30.3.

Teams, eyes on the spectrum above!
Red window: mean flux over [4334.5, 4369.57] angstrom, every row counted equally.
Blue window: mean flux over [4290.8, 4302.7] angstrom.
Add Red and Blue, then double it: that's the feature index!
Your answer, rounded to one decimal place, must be 82.0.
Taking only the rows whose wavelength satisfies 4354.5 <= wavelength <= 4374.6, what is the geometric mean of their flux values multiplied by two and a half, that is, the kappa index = 48.7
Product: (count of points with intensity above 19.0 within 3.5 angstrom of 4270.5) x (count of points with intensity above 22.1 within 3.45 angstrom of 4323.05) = 14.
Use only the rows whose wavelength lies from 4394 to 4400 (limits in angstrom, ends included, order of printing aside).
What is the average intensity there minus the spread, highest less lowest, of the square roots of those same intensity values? 19.0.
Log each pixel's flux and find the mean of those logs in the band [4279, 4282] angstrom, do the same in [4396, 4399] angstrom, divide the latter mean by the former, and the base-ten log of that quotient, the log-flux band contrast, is -0.009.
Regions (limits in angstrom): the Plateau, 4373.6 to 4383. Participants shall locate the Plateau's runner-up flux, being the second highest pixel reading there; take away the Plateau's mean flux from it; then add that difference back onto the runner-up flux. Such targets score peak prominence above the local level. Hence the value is 25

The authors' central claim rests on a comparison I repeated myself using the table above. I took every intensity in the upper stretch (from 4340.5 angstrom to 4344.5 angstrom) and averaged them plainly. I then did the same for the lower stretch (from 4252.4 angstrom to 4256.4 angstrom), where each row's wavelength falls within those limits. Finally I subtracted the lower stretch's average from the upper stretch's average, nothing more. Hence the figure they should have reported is 1.7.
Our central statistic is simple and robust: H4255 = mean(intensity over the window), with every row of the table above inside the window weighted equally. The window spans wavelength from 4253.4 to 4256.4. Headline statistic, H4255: 24.5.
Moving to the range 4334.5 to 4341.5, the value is 25.6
